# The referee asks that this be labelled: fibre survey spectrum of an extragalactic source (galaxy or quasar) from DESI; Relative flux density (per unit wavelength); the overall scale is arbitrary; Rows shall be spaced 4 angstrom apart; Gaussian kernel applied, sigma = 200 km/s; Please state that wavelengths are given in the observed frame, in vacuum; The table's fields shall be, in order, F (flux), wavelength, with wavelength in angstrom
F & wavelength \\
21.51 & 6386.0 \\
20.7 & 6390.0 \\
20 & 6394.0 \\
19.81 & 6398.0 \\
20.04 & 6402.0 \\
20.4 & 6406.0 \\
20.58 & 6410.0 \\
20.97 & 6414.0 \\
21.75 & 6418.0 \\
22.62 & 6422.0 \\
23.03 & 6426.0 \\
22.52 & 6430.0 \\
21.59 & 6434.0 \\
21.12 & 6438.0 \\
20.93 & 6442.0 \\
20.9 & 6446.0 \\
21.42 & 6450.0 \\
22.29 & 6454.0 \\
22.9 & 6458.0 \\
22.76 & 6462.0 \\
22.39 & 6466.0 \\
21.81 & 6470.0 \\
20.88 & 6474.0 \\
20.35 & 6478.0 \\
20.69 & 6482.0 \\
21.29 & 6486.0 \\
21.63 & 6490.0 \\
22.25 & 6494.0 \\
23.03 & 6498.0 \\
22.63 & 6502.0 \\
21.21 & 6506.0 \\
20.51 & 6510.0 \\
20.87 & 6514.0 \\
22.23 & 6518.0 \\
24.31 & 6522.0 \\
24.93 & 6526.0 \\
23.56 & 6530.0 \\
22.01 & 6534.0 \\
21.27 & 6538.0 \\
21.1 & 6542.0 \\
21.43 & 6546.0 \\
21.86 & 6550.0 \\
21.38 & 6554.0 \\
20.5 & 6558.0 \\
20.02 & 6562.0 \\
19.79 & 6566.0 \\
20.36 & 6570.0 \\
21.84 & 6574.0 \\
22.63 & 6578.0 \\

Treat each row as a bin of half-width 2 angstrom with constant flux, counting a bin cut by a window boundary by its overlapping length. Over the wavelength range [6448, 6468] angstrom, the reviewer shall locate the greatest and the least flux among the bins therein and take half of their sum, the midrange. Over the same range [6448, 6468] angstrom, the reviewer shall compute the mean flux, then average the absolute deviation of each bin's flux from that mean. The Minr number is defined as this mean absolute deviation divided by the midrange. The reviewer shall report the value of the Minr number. 0.018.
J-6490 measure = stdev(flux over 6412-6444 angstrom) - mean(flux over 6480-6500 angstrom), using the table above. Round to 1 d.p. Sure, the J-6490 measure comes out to -21.0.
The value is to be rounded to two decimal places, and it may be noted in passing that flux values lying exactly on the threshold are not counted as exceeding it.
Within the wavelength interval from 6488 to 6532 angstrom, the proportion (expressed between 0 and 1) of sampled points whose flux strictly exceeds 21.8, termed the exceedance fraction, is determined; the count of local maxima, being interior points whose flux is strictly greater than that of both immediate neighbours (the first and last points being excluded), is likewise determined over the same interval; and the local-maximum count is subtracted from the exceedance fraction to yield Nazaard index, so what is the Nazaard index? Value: -1.36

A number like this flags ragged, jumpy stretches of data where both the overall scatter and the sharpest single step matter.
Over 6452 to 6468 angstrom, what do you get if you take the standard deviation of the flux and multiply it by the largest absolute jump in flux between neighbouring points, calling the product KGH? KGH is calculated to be 0.2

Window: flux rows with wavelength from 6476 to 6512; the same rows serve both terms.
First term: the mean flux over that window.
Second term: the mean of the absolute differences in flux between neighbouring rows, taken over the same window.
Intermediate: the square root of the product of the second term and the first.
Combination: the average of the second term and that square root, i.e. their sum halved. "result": 2.2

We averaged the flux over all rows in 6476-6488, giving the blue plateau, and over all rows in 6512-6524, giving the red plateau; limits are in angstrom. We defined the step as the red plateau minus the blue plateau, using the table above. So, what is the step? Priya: 1.7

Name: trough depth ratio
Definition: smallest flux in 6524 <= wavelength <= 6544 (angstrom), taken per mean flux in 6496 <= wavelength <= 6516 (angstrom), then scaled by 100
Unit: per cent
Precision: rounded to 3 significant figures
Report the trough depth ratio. 97.5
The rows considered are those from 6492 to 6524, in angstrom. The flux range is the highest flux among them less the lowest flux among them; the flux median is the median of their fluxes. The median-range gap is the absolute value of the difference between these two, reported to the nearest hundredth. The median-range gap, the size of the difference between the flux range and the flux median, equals 18.44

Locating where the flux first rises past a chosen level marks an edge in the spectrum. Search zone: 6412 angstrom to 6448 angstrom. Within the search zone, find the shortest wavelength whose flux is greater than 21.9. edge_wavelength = 6422.0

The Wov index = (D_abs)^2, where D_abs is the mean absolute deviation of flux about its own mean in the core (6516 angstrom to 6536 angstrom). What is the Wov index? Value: 1.1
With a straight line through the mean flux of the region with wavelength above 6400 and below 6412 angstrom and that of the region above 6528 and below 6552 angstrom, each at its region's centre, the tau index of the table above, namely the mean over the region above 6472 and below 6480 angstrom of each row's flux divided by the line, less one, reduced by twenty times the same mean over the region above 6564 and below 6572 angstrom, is 1.9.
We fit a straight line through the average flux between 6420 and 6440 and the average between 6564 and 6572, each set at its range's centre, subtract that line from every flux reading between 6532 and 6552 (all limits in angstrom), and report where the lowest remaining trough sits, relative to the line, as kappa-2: 6542.0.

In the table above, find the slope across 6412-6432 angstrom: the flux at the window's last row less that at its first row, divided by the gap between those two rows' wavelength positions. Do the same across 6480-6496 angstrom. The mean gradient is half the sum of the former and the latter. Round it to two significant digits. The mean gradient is 0.11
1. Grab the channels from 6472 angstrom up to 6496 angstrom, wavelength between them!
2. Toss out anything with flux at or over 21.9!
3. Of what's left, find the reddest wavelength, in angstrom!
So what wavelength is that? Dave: 6490.0 angstrom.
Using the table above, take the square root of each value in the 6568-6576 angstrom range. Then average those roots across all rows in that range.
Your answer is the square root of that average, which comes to 2.14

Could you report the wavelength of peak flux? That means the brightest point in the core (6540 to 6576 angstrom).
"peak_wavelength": 6550.0 angstrom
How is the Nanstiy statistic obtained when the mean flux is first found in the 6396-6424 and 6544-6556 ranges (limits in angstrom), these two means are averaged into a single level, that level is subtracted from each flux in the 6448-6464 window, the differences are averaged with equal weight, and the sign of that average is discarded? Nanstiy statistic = 1.12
